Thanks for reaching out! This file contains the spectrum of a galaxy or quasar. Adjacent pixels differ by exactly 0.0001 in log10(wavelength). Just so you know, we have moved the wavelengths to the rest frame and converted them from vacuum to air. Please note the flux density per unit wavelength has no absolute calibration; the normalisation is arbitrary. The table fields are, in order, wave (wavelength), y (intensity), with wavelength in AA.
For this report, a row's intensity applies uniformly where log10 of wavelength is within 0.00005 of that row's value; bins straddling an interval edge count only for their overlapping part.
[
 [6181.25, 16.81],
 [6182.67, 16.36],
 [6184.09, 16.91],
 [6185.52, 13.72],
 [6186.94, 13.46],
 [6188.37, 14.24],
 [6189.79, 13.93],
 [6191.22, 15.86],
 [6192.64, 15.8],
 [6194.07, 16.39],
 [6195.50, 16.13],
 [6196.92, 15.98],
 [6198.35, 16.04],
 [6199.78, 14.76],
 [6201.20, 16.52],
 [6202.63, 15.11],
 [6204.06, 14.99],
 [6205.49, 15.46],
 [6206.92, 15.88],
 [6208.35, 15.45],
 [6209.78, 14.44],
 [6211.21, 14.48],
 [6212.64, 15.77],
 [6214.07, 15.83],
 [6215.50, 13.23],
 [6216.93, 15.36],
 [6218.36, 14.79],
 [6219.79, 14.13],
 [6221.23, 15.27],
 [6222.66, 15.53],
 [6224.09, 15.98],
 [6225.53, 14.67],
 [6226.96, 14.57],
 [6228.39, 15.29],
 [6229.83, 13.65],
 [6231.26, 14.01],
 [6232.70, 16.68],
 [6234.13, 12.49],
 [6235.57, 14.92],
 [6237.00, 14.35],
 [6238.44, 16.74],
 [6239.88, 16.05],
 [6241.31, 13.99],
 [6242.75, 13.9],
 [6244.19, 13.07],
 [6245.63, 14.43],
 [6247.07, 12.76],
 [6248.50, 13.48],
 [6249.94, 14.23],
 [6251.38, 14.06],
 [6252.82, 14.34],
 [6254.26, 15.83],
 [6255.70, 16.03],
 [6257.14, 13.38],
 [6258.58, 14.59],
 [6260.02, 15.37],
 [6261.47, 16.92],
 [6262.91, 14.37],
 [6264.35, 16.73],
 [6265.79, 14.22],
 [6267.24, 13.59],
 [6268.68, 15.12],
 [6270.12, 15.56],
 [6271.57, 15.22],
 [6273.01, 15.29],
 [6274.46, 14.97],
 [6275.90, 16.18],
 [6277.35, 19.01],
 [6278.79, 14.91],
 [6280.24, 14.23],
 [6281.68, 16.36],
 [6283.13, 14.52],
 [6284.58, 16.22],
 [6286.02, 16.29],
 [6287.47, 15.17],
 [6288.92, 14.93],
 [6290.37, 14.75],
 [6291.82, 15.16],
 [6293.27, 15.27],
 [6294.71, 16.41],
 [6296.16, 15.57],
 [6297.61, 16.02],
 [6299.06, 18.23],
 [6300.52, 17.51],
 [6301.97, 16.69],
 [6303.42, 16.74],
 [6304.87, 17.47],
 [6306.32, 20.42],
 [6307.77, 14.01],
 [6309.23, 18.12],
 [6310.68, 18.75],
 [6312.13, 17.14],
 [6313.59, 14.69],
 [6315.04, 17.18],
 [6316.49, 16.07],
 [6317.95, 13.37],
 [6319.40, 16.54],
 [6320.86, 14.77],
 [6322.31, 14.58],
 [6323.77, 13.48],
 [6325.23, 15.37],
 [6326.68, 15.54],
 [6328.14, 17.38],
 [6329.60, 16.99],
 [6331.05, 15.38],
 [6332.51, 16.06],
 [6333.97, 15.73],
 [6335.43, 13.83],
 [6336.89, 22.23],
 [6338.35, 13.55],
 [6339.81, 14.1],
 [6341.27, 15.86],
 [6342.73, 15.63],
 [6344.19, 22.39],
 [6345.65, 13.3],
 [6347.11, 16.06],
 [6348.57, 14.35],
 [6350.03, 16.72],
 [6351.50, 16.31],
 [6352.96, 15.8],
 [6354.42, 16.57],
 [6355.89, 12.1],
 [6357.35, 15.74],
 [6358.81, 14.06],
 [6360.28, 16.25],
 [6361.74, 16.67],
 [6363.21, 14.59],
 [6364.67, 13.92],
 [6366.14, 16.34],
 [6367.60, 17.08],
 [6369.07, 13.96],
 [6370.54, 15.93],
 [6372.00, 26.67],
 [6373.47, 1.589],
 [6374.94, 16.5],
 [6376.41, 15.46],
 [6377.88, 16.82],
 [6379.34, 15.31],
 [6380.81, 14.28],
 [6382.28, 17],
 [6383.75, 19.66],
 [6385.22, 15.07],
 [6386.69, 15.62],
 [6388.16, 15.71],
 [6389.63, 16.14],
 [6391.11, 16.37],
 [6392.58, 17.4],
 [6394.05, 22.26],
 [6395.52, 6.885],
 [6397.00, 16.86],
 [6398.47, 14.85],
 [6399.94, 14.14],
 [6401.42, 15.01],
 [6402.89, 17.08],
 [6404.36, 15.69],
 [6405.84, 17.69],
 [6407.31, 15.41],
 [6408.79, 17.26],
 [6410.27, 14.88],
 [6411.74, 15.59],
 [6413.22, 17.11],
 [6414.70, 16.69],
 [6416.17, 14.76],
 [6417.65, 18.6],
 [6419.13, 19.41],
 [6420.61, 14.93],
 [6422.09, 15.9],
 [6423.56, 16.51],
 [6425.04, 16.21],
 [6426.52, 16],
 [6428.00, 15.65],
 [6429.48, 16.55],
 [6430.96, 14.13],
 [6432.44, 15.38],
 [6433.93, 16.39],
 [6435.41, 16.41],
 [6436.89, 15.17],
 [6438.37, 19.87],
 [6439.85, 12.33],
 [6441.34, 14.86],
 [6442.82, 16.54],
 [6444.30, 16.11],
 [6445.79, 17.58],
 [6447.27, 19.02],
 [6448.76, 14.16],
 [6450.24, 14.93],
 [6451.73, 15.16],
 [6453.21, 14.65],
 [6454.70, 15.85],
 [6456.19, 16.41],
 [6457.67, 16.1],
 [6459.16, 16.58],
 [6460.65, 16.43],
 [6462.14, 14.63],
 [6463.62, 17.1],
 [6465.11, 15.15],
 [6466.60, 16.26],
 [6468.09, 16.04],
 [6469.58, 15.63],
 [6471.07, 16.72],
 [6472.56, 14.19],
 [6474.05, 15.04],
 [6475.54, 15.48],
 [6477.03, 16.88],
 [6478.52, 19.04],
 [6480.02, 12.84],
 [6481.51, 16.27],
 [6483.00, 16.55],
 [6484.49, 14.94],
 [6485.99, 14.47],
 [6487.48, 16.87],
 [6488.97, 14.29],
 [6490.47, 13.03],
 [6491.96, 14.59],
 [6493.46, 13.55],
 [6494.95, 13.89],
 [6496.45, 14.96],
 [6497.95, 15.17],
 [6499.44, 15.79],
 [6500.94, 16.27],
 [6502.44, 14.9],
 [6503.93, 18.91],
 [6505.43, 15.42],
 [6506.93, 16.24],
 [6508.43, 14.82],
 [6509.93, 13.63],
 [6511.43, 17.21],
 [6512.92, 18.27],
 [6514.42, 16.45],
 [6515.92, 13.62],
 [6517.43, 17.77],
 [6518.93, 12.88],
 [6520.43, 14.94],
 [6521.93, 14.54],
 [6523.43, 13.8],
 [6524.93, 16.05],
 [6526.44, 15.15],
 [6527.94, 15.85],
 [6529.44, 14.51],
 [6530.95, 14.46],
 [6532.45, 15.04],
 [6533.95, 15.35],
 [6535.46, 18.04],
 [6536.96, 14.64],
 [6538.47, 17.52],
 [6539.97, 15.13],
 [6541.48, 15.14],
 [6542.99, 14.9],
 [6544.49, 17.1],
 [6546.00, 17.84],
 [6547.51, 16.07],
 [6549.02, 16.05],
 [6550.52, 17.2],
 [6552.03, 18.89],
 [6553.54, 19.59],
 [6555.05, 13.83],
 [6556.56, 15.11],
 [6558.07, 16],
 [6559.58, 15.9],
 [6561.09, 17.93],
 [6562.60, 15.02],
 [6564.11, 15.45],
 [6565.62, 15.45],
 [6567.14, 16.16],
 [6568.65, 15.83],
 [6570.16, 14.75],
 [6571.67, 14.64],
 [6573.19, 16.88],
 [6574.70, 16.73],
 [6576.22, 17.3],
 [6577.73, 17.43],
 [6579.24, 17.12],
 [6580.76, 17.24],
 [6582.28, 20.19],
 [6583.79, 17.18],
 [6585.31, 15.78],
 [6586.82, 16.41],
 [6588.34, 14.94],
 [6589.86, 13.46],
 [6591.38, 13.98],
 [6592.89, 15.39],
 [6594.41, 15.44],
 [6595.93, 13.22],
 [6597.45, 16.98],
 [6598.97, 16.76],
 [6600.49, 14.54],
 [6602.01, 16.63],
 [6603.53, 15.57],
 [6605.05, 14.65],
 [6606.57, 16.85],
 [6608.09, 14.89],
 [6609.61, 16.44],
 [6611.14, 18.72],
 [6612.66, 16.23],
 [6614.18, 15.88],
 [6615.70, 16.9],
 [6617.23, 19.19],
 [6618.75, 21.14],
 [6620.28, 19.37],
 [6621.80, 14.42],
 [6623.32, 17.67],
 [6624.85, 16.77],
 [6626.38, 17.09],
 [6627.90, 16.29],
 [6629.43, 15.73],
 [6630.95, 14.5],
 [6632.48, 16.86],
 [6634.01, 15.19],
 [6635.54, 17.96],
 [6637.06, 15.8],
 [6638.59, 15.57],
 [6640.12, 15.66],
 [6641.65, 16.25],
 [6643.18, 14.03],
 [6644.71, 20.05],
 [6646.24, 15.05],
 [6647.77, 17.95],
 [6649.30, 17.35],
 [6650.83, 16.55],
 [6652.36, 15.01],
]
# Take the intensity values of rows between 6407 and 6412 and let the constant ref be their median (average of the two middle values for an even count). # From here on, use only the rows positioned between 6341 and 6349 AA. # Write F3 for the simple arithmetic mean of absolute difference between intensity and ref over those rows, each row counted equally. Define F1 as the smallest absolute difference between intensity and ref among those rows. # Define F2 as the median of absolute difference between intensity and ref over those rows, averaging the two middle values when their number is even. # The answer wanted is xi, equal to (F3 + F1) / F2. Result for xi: 2.4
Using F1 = 0.13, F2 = 0.9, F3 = 1.9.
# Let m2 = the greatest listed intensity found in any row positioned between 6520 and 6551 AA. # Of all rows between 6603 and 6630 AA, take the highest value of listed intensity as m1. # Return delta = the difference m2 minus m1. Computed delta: -3.1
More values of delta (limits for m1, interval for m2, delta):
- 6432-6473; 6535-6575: -0.3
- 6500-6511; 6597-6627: 2.2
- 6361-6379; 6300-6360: -4.3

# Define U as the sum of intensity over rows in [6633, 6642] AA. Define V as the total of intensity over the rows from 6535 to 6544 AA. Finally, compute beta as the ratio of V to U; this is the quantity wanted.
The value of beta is 0.99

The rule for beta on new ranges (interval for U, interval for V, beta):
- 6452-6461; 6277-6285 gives 0.99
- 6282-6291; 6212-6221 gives 0.97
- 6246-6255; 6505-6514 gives 1.13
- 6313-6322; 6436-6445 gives 1.02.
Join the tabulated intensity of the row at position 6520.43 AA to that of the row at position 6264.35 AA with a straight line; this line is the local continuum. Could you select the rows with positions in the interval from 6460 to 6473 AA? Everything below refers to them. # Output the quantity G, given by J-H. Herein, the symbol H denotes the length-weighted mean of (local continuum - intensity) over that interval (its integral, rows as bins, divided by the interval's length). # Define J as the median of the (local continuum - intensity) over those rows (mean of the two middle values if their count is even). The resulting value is -0.2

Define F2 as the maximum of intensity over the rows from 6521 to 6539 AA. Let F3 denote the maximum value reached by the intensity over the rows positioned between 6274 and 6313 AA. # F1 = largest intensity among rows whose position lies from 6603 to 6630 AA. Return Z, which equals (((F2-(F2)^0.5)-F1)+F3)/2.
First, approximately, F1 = 21.14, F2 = 18.04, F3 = 20.42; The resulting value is 6.5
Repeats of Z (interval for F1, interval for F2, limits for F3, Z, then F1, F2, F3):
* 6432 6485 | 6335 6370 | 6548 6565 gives 8.7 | 19.87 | 22.39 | 19.59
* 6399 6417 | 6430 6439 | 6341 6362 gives 10.1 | 17.69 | 19.87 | 22.39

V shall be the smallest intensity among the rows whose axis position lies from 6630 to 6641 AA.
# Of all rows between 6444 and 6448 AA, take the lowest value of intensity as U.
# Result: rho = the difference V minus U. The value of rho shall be -1.6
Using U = 16.11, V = 14.5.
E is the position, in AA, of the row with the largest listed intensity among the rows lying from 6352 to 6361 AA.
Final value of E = 6354.42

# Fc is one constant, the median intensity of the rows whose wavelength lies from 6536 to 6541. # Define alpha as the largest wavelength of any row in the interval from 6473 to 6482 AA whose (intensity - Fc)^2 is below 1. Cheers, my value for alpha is 6475.54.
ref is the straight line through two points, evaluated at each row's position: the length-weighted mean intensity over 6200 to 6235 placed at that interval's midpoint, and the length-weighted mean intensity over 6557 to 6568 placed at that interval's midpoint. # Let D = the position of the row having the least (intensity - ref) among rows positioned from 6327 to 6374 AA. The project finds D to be 6373.47 AA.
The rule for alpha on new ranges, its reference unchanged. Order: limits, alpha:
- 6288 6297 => 6296.16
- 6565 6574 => 6571.67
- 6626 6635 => 6634.01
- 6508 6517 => 6508.43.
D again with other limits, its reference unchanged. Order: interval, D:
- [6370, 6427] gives 6373.47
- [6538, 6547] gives 6542.99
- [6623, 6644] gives 6643.18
